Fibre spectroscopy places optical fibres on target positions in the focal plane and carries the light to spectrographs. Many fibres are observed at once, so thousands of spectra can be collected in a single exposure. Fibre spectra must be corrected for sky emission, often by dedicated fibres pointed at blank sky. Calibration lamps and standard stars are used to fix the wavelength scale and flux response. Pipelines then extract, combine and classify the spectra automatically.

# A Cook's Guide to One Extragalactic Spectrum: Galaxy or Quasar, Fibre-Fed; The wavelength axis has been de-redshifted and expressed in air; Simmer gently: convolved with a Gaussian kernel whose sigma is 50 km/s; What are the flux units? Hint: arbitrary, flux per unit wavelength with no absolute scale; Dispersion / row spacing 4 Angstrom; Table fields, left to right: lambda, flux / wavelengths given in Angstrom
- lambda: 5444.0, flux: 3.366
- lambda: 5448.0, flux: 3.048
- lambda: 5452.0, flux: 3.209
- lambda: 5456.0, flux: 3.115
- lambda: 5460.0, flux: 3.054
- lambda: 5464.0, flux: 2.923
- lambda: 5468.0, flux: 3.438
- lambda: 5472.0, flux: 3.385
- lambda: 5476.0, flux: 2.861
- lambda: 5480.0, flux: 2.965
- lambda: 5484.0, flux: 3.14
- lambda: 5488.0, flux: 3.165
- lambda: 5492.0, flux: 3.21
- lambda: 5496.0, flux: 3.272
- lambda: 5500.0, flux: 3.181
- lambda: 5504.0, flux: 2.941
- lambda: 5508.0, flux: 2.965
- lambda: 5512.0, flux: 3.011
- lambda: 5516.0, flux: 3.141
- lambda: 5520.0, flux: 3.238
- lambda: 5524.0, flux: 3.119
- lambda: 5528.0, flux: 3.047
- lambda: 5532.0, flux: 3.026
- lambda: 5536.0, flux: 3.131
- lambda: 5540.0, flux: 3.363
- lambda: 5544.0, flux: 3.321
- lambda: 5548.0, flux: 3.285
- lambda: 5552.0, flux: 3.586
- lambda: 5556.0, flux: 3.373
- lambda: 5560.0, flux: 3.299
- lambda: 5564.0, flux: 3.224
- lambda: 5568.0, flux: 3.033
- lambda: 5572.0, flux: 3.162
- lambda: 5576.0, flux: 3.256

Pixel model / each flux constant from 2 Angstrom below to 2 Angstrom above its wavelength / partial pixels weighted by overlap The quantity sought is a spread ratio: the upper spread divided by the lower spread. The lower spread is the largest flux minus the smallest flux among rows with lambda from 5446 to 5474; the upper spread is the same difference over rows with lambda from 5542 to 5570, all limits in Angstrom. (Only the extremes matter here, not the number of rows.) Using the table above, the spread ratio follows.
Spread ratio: 1.1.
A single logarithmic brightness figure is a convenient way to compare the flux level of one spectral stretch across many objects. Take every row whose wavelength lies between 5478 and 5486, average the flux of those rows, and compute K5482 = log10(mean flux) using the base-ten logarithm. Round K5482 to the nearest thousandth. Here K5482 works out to 0.485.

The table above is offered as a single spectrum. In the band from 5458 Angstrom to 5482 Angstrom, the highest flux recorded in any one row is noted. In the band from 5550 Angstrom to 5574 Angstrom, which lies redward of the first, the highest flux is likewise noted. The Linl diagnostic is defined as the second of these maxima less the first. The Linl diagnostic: 0.15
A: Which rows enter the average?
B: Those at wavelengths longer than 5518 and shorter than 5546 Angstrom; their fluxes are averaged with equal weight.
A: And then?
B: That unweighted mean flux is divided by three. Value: 1.06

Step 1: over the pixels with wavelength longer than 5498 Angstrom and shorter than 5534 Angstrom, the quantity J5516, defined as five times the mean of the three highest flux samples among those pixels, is 15.9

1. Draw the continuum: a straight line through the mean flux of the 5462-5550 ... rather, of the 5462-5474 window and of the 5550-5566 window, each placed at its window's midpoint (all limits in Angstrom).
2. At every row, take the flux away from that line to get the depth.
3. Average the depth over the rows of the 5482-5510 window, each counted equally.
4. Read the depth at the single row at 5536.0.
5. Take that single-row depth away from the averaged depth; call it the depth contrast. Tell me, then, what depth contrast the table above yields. -0.048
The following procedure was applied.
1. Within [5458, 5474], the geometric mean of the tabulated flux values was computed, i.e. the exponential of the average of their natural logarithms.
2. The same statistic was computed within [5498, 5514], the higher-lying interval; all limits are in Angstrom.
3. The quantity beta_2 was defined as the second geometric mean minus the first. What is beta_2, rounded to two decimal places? -0.17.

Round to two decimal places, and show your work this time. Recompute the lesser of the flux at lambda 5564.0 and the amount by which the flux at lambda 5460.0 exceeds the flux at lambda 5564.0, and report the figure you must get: -0.17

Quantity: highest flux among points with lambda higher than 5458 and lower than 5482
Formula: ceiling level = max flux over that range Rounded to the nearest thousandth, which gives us 3.438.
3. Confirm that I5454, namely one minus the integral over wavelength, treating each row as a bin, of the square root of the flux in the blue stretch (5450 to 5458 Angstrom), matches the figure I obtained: -13.2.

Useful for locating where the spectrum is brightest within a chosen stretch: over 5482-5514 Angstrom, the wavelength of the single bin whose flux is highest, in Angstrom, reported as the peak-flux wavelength 5496.0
